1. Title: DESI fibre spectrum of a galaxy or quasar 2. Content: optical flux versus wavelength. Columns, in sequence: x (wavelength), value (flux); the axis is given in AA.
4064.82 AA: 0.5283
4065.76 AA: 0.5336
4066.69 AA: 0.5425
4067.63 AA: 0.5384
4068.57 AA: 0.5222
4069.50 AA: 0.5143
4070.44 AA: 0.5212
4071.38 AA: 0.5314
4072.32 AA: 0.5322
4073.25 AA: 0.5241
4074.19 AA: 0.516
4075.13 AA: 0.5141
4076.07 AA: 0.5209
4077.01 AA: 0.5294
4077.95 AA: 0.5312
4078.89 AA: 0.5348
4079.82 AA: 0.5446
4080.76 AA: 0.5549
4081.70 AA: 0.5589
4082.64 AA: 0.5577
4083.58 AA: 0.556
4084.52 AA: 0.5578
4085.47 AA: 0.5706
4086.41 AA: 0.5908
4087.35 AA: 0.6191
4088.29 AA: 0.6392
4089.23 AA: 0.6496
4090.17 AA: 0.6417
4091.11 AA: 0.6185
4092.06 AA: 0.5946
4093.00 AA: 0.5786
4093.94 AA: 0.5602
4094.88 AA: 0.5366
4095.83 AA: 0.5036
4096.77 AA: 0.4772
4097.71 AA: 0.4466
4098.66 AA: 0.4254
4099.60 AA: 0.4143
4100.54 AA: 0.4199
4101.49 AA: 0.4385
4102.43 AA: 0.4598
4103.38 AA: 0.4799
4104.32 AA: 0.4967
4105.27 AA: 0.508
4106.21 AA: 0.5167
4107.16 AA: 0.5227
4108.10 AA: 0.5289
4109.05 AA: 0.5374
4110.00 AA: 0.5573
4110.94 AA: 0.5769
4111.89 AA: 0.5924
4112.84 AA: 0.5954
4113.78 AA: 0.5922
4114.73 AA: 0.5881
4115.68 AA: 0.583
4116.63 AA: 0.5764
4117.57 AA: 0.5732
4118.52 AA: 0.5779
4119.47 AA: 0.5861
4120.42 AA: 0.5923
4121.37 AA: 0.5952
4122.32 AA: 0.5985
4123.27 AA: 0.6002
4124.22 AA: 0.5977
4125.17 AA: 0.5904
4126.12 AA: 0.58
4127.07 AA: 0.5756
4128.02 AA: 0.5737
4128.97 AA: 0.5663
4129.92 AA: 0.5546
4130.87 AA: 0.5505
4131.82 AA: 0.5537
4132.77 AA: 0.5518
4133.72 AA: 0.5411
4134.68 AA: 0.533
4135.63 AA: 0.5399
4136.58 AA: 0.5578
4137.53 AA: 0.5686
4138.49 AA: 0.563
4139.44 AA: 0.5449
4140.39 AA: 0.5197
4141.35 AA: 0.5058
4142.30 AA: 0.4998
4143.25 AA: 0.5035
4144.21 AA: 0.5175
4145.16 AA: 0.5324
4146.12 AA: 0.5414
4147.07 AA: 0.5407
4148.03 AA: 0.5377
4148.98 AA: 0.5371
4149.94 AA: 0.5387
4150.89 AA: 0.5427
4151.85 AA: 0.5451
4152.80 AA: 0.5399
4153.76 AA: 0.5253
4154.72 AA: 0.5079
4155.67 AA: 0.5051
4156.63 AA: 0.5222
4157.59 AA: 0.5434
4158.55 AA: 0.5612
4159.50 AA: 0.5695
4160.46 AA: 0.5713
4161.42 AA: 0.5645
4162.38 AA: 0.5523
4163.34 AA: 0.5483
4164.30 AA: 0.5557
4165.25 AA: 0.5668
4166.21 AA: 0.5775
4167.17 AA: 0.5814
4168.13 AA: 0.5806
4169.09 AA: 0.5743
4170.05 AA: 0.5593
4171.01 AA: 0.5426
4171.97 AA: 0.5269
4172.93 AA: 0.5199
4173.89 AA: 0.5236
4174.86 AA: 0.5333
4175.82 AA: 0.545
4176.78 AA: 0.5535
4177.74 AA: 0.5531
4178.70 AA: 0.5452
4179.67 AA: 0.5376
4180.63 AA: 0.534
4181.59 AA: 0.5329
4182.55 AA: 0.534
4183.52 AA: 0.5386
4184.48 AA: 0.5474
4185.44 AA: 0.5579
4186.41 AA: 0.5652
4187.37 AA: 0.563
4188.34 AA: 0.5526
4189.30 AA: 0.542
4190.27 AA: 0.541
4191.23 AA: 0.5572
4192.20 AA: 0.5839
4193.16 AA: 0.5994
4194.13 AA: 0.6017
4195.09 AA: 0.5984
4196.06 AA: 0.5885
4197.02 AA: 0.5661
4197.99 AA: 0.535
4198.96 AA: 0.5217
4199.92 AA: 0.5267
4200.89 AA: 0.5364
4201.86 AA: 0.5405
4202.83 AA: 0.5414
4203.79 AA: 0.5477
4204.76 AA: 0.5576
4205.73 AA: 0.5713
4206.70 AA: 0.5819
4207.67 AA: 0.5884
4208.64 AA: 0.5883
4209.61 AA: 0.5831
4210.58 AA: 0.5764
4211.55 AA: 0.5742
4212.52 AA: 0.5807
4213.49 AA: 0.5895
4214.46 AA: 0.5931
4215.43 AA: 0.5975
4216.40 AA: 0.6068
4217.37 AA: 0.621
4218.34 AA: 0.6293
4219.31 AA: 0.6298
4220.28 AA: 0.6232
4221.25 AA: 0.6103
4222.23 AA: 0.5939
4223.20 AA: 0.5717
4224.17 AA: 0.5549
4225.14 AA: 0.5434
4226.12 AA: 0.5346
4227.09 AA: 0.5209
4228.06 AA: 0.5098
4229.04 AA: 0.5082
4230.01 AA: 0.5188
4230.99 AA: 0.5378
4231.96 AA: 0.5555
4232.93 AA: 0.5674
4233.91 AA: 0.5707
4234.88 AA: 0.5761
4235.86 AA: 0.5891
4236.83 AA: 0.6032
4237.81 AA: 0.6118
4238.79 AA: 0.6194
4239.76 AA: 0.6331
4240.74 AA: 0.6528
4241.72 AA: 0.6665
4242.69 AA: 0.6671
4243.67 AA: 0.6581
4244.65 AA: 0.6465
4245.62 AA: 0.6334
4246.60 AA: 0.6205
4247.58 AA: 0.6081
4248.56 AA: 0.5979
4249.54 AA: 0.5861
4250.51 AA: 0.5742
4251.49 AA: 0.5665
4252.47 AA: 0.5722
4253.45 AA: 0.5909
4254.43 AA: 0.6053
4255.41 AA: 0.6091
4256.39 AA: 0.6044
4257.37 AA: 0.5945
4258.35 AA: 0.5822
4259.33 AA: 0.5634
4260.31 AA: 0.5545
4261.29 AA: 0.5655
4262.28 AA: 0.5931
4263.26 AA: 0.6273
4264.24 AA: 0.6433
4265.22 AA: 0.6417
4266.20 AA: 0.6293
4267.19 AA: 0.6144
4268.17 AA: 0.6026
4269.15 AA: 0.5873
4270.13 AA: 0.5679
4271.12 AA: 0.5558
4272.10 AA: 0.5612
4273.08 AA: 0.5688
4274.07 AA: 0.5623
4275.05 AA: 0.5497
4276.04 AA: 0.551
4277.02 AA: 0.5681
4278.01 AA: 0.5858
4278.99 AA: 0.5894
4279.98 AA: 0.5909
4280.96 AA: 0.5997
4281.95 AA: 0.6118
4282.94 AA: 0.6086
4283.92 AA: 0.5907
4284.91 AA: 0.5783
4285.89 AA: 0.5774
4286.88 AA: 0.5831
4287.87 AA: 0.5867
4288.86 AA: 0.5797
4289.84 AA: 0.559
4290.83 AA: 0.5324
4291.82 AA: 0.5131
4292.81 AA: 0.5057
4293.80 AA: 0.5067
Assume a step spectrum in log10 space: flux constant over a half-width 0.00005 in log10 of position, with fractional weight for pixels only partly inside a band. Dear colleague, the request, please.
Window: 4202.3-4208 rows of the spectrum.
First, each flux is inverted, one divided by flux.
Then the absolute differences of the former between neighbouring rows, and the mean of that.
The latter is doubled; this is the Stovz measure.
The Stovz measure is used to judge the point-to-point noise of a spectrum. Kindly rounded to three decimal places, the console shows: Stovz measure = 0.059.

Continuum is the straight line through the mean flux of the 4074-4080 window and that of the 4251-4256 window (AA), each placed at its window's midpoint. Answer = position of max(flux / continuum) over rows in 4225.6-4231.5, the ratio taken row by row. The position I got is 4230.99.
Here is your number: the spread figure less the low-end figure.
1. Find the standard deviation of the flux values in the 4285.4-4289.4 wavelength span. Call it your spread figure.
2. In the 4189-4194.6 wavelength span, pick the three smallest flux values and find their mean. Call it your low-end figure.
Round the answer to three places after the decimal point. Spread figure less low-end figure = -0.543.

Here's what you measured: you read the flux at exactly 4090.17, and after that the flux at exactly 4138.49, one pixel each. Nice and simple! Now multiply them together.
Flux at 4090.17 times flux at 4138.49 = 0.36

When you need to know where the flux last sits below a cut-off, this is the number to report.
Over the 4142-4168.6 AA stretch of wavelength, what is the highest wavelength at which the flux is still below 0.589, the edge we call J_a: 4168.13 AA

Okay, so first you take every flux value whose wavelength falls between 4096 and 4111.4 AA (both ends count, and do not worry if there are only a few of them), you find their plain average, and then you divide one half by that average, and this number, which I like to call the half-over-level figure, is 1.02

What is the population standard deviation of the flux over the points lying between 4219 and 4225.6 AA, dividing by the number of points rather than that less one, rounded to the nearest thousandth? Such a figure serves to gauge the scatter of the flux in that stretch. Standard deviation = 0.031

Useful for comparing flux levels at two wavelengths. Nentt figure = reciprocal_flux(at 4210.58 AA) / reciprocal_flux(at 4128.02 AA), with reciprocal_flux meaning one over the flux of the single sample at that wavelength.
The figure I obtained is 1.00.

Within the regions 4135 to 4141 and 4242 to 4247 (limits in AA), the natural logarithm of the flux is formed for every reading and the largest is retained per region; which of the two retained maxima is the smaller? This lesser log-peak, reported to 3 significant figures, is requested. -0.565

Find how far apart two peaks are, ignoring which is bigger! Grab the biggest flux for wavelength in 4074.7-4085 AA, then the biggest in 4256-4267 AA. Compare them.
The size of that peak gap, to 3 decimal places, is 0.084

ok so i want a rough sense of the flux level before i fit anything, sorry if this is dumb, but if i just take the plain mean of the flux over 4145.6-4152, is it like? 0.540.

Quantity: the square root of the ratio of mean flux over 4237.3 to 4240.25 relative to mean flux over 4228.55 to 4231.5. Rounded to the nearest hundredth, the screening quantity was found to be 1.09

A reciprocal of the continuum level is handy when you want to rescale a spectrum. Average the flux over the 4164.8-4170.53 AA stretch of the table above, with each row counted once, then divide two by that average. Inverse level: 3.49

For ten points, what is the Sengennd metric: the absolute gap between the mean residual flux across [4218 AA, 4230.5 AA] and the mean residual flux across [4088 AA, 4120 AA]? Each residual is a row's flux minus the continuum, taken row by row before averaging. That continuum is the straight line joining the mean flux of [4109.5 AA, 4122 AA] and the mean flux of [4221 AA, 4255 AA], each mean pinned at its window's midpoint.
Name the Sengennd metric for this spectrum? 0.020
